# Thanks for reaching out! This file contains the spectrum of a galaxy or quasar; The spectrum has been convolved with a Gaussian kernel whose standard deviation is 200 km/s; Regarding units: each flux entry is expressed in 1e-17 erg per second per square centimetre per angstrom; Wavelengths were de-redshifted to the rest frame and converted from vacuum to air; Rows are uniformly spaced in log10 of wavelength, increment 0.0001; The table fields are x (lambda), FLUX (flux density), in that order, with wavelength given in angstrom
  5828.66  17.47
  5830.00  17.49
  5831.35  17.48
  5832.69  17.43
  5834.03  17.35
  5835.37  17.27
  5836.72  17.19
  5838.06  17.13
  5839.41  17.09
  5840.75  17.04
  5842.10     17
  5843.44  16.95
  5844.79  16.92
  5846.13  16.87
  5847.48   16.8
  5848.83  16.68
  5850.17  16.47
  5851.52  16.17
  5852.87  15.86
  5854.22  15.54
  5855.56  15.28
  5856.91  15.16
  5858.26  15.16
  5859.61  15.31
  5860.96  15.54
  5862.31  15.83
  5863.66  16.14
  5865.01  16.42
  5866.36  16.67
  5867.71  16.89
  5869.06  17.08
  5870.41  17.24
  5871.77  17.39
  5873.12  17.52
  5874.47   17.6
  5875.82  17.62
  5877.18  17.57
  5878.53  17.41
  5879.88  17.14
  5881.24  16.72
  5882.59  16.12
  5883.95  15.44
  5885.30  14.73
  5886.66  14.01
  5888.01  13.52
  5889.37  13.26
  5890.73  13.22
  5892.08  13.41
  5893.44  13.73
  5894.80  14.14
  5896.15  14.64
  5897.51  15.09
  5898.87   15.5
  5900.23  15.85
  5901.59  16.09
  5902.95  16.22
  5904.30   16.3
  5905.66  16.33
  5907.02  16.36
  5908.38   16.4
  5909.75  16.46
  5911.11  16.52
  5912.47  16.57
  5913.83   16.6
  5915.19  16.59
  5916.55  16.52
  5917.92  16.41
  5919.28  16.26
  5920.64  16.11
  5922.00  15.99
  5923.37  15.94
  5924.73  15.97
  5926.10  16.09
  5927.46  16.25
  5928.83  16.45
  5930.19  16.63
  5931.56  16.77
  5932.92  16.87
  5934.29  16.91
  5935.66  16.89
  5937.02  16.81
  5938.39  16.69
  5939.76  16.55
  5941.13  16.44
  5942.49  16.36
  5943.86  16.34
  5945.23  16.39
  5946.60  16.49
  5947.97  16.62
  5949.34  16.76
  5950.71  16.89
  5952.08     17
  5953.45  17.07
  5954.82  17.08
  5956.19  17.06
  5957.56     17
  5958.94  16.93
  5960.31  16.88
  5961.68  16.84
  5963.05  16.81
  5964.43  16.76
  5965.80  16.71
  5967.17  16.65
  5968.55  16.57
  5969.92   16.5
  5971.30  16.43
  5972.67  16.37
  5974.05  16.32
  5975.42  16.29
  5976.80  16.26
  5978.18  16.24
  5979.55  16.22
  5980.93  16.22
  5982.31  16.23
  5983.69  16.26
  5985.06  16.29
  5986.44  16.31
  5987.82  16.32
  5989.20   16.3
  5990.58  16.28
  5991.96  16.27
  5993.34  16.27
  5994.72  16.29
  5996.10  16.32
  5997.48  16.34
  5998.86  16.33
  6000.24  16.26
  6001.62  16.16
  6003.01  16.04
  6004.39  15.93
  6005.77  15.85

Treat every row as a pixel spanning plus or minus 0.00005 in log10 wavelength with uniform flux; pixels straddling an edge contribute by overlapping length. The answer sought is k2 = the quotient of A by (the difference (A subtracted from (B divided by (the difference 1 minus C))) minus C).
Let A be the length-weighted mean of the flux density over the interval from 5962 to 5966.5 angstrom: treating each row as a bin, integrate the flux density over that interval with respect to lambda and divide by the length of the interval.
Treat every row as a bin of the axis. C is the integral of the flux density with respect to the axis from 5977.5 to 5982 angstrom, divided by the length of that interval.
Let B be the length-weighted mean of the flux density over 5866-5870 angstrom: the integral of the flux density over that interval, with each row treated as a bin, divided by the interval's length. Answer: -0.492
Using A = 16.8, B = 16.9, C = 16.2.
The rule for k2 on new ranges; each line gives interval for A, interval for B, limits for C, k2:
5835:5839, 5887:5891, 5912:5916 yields -0.495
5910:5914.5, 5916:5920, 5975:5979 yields -0.489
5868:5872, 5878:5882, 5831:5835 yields -0.481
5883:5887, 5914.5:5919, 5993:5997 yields -0.461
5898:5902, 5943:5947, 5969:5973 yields -0.473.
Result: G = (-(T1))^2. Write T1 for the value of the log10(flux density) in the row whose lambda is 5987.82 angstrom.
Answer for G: 1.47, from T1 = 1.213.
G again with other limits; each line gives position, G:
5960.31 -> 1.51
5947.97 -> 1.49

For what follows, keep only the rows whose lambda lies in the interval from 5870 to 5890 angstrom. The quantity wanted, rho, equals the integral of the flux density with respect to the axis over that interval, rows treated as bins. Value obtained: 324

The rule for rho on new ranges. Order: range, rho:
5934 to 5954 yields 333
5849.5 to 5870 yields 328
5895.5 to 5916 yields 330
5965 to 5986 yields 344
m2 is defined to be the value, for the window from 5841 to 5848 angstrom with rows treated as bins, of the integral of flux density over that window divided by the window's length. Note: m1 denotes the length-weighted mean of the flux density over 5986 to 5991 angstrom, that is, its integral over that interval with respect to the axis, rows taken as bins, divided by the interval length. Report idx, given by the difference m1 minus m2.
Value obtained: -0.6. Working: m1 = 16.3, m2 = 16.9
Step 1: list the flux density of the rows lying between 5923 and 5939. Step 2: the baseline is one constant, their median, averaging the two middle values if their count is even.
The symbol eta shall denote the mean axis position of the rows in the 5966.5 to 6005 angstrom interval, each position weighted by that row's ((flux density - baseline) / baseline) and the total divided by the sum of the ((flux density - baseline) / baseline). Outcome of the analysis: 5988.6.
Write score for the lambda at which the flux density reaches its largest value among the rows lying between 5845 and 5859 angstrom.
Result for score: 5846.13 angstrom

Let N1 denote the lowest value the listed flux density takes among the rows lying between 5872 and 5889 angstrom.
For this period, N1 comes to 13.52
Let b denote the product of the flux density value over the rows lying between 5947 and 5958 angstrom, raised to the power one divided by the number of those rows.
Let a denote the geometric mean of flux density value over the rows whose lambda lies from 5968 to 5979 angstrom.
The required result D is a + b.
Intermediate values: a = 16.37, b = 16.9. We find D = 33.3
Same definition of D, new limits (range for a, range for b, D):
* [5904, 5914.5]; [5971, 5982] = 32.7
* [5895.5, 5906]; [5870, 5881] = 33.2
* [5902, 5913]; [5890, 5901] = 30.8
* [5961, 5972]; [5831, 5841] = 33.9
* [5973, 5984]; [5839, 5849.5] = 33.2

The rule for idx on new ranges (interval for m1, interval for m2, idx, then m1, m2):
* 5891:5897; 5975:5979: -2.3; 14.0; 16.3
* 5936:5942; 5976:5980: 0.4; 16.7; 16.2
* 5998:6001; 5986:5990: 0.0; 16.3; 16.3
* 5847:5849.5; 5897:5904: 0.9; 16.7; 15.8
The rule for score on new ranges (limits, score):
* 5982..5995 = 5987.82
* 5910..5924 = 5913.83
